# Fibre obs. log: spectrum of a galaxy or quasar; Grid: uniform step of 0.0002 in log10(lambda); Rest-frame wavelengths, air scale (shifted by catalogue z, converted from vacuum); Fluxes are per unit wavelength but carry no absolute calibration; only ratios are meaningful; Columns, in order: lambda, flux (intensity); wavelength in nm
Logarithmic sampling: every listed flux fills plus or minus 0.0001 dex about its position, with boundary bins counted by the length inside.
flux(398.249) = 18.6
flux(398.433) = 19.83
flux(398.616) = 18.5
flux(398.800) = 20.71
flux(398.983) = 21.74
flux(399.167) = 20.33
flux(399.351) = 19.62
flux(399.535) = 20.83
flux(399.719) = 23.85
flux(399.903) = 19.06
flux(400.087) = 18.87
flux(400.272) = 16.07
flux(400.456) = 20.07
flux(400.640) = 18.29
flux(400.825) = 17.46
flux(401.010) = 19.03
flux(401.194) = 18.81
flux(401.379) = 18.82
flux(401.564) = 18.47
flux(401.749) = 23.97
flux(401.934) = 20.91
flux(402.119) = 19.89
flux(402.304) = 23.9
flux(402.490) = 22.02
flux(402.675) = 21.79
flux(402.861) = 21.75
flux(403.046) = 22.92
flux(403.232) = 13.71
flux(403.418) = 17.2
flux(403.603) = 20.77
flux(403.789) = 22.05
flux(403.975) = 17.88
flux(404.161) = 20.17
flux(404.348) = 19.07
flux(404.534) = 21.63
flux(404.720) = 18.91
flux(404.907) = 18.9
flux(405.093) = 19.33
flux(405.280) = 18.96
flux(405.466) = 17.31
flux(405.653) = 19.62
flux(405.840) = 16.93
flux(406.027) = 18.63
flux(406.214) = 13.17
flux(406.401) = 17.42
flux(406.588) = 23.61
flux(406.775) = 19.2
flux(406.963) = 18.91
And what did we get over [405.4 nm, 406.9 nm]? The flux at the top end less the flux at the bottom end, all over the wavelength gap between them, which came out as 1.4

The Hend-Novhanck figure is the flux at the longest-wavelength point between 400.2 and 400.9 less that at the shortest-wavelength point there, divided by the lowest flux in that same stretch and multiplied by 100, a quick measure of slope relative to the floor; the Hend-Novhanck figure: 9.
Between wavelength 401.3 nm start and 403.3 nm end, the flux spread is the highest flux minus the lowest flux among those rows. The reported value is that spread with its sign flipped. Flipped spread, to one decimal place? -10.3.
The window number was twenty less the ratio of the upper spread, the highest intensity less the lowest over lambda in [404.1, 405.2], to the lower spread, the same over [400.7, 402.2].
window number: 19.6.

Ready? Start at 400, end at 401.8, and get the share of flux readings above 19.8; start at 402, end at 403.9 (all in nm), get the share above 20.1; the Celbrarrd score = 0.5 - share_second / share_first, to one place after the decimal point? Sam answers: -3.0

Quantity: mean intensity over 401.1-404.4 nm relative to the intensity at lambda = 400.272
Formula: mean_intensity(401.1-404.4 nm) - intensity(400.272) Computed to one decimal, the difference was 4.2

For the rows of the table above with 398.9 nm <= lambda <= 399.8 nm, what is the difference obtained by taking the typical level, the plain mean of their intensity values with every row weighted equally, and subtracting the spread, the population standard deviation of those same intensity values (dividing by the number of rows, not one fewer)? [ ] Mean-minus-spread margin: 19.8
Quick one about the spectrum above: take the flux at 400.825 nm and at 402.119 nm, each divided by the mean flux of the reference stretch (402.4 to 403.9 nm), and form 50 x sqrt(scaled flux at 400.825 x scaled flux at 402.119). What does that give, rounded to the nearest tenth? 46.0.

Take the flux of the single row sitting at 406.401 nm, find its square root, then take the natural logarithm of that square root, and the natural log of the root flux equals 1.43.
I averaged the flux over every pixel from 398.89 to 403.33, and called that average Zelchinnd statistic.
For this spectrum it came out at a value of 20.1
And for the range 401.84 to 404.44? 20.3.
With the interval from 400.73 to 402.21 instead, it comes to 19.7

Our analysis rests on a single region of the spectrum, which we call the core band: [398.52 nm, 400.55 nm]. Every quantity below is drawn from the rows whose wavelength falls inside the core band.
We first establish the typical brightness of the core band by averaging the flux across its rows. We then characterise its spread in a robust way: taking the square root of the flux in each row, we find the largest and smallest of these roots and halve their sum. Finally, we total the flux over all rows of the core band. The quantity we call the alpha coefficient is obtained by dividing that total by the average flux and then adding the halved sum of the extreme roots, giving 15.4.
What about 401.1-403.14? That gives 15.6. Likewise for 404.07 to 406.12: 15.4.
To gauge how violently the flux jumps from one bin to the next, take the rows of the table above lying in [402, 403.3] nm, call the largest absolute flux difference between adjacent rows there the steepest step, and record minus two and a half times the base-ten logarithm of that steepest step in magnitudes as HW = -2.41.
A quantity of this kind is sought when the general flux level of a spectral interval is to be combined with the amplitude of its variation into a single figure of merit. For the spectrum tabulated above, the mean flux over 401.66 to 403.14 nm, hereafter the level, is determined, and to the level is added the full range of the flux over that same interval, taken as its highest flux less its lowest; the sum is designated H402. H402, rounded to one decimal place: 26.2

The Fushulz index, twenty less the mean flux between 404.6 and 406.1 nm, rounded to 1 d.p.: 1.4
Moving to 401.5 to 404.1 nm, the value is -0.5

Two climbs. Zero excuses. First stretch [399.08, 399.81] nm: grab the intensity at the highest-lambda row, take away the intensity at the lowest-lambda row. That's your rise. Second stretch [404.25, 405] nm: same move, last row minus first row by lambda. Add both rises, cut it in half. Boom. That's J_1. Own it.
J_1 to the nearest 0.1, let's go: 1.7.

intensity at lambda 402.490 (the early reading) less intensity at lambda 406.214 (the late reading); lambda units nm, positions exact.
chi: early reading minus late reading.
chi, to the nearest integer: 9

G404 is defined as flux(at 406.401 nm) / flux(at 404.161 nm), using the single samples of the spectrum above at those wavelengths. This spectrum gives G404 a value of 0.86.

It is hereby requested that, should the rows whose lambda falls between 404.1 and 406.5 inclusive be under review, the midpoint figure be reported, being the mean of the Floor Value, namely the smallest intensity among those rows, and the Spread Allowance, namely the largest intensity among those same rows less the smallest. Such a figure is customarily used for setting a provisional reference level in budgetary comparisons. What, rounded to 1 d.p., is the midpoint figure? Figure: 10.8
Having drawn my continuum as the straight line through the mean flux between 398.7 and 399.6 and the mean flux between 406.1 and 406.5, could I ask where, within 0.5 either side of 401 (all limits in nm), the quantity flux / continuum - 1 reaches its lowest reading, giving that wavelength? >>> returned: 400.825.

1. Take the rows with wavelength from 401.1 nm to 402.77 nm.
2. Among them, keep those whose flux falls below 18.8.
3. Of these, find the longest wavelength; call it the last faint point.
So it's 401.564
